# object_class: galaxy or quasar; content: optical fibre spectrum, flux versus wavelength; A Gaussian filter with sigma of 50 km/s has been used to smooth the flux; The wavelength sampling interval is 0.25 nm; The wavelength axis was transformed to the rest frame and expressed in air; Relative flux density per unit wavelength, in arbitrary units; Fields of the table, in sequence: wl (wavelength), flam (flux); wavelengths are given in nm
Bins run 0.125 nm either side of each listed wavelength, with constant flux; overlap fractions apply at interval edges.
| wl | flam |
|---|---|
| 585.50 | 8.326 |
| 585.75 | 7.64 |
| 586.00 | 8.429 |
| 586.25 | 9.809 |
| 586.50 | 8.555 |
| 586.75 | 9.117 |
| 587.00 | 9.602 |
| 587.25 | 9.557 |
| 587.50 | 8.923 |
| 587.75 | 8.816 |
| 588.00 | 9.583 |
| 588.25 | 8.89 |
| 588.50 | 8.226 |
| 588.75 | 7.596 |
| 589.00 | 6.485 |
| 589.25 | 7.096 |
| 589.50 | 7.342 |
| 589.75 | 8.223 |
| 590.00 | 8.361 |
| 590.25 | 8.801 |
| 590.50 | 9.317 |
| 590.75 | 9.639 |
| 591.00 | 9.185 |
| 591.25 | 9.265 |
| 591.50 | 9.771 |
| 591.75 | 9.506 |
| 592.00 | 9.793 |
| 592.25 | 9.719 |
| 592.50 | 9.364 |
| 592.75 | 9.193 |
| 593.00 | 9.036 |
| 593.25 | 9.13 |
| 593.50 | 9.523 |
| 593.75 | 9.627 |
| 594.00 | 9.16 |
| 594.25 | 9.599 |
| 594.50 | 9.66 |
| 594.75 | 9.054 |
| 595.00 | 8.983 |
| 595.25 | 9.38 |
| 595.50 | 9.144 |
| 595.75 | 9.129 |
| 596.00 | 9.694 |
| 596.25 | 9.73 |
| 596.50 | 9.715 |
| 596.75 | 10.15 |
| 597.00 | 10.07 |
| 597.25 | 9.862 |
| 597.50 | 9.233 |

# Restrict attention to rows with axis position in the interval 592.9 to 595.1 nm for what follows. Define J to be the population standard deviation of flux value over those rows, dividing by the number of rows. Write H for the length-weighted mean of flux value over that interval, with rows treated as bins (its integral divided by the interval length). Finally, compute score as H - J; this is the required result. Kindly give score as 9.0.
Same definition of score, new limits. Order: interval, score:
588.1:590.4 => 7.2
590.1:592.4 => 9.1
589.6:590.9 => 8.3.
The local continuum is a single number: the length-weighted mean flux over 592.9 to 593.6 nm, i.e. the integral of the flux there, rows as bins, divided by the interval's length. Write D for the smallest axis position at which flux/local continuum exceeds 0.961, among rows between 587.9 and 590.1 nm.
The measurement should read 588.00 nm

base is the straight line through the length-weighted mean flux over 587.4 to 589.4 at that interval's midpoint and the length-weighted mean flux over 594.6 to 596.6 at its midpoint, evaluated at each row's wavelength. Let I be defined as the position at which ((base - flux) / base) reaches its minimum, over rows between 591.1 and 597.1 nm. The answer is 591.50 nm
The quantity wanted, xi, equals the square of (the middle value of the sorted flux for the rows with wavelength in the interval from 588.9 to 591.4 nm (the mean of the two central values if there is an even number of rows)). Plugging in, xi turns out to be 74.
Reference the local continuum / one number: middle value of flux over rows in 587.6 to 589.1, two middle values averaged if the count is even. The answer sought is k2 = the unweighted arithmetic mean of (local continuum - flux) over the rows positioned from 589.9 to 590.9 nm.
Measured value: -0.51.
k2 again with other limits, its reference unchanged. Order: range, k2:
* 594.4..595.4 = -0.75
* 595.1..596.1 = -0.82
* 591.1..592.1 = -1.06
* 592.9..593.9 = -0.81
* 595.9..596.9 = -1.30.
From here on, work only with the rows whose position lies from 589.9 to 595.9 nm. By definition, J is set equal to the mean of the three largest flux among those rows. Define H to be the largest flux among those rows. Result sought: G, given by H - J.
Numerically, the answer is 0.03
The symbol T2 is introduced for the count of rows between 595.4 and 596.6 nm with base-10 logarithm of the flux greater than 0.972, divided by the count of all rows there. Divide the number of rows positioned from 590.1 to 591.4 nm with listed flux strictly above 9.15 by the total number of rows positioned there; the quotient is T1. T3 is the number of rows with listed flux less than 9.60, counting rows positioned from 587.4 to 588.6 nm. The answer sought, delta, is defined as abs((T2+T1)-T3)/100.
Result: 0.036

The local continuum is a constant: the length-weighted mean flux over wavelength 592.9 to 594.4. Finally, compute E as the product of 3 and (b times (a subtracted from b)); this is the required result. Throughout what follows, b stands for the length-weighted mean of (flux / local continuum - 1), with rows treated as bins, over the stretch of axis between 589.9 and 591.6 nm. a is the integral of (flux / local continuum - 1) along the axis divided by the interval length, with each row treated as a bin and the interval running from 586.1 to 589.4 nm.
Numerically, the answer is -0.0032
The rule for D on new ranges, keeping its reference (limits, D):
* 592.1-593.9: 592.25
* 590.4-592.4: 590.50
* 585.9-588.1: 586.25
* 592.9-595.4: 593.00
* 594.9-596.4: 595.00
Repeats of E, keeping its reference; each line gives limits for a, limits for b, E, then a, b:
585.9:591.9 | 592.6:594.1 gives -0.0013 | -0.064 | -0.01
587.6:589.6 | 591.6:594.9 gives 0.0027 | -0.142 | 0.01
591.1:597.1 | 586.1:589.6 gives 0.0254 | 0.012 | -0.09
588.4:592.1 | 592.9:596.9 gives 0.0021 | -0.084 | 0.01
